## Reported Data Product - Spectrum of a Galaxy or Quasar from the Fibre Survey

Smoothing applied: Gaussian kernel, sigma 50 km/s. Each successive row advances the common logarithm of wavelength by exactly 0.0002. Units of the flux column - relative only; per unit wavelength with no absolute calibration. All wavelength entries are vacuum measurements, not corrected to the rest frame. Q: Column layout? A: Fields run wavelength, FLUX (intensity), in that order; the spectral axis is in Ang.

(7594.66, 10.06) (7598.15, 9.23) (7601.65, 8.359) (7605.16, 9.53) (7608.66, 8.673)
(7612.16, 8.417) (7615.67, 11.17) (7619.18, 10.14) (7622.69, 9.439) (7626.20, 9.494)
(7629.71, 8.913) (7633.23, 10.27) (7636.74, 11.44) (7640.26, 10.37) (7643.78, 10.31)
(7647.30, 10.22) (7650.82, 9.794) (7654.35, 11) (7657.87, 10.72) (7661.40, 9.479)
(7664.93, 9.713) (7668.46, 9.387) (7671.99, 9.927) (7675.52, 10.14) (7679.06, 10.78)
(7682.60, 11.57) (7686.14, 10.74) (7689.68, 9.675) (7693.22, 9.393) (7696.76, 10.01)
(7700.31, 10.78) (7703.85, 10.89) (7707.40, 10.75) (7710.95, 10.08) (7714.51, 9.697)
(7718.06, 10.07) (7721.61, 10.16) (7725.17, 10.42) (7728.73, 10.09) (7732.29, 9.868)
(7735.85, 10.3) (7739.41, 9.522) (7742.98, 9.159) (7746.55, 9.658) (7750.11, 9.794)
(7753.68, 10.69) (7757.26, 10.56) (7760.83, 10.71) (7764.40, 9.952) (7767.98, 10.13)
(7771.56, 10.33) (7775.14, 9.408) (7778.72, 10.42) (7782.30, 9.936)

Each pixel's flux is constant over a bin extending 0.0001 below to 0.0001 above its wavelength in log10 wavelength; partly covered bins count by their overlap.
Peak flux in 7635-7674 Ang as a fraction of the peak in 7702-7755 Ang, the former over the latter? 1.05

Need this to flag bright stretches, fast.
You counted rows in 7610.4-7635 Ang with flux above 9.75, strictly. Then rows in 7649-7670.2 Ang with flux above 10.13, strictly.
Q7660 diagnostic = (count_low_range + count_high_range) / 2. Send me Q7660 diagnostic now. 2.50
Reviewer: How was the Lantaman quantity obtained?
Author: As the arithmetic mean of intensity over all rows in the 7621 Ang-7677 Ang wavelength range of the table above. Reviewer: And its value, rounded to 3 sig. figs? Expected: 10.0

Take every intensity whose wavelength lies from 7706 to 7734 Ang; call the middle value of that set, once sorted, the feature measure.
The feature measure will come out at 10.1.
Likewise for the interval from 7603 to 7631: 9.5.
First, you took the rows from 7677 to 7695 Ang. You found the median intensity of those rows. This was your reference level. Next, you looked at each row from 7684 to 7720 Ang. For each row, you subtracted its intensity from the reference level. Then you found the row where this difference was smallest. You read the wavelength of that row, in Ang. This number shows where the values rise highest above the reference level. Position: 7703.85 Ang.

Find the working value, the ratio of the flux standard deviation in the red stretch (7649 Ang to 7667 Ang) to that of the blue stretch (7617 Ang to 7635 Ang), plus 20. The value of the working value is 21.2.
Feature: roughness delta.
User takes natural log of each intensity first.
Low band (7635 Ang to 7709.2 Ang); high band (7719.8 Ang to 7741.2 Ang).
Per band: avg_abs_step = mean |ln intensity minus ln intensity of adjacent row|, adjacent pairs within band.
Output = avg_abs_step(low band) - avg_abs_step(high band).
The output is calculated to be 0.013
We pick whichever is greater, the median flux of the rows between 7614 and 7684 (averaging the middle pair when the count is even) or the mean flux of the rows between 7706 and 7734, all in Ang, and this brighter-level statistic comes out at 10.18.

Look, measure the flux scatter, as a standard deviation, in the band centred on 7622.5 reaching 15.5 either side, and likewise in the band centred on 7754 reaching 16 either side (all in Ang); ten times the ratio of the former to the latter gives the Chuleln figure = 19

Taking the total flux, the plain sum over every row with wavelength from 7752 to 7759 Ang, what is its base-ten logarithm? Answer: 1.33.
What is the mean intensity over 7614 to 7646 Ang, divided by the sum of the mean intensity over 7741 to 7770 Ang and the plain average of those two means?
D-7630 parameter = 0.503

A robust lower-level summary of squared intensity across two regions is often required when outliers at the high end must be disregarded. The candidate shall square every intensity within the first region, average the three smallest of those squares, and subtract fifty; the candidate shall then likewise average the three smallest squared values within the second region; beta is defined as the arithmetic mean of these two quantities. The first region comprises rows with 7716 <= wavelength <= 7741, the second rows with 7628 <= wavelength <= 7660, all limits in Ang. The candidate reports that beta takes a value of 69.9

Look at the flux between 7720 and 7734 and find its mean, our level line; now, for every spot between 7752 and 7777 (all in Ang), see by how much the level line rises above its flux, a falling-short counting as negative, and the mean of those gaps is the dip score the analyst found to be -0.12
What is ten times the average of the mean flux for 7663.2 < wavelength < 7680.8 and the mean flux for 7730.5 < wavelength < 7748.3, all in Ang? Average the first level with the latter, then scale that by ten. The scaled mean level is 98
